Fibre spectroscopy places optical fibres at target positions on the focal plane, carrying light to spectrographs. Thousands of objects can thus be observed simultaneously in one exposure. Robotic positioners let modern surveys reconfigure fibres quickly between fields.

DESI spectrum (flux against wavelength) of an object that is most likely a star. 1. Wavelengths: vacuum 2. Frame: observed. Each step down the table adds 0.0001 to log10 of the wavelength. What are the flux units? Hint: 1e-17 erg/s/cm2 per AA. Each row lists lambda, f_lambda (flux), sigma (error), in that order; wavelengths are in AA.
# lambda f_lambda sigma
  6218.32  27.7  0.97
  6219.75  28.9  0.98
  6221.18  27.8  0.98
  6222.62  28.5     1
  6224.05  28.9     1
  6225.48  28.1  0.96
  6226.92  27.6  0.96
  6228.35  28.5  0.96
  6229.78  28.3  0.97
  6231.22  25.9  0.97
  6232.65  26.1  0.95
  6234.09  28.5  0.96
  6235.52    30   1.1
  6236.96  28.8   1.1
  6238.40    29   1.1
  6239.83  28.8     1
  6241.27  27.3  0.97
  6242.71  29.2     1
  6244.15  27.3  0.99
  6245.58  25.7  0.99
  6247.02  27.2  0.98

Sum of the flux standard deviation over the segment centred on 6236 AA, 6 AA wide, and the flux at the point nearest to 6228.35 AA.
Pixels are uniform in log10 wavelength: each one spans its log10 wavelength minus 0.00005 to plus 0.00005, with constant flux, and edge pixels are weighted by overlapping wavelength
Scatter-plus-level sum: 29.1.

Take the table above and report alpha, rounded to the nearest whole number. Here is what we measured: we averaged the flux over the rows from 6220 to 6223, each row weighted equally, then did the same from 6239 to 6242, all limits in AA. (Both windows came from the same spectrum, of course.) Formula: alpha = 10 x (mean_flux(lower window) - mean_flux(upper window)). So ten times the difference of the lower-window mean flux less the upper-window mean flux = 1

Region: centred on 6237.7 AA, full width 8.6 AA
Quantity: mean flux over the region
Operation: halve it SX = 14.4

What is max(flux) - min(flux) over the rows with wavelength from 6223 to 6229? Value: 1.3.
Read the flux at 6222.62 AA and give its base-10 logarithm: 1.455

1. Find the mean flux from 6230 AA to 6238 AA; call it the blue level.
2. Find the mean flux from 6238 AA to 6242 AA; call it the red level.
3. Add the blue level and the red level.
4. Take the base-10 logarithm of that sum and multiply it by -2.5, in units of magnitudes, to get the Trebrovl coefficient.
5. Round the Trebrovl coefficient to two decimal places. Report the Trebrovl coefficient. -4.37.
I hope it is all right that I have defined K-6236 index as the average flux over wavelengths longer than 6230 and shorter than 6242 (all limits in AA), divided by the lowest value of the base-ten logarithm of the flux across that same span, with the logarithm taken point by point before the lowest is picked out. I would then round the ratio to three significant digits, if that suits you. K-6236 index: 19.8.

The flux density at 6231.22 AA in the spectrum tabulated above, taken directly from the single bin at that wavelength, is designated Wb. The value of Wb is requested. 25.9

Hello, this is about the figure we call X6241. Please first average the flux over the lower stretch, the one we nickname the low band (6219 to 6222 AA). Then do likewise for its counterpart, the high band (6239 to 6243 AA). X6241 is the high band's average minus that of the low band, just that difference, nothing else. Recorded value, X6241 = 0.1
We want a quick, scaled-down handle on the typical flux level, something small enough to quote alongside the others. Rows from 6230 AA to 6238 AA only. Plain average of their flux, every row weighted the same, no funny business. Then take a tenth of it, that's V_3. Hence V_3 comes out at 2.79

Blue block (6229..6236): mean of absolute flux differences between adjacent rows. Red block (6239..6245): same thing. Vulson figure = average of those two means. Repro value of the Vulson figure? 1.70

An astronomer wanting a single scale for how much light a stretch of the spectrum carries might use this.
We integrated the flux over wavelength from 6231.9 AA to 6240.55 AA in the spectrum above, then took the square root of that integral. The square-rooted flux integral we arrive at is 16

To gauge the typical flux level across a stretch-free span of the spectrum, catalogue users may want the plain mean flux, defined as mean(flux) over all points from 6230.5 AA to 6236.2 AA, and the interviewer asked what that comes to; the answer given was 27.6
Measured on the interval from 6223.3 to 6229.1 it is 28.3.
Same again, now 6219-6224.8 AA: 28.5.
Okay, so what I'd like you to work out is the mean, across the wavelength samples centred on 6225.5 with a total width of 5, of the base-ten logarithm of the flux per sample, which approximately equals 1.45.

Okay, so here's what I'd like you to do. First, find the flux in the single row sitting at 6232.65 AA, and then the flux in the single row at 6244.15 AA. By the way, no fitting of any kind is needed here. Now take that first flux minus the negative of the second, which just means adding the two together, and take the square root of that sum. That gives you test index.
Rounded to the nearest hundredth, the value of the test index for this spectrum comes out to 7.31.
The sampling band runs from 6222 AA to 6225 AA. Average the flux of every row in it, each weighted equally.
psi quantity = 28.7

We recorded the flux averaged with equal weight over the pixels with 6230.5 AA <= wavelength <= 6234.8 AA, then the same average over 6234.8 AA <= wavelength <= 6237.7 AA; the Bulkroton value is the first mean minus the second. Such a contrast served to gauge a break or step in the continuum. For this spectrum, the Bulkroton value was -2.6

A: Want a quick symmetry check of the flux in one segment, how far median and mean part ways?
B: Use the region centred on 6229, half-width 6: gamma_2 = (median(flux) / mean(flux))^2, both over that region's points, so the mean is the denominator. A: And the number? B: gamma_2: 1.03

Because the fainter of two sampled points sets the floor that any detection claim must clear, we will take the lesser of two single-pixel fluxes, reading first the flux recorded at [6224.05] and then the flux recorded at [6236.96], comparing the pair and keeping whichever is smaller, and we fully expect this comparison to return 28.8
